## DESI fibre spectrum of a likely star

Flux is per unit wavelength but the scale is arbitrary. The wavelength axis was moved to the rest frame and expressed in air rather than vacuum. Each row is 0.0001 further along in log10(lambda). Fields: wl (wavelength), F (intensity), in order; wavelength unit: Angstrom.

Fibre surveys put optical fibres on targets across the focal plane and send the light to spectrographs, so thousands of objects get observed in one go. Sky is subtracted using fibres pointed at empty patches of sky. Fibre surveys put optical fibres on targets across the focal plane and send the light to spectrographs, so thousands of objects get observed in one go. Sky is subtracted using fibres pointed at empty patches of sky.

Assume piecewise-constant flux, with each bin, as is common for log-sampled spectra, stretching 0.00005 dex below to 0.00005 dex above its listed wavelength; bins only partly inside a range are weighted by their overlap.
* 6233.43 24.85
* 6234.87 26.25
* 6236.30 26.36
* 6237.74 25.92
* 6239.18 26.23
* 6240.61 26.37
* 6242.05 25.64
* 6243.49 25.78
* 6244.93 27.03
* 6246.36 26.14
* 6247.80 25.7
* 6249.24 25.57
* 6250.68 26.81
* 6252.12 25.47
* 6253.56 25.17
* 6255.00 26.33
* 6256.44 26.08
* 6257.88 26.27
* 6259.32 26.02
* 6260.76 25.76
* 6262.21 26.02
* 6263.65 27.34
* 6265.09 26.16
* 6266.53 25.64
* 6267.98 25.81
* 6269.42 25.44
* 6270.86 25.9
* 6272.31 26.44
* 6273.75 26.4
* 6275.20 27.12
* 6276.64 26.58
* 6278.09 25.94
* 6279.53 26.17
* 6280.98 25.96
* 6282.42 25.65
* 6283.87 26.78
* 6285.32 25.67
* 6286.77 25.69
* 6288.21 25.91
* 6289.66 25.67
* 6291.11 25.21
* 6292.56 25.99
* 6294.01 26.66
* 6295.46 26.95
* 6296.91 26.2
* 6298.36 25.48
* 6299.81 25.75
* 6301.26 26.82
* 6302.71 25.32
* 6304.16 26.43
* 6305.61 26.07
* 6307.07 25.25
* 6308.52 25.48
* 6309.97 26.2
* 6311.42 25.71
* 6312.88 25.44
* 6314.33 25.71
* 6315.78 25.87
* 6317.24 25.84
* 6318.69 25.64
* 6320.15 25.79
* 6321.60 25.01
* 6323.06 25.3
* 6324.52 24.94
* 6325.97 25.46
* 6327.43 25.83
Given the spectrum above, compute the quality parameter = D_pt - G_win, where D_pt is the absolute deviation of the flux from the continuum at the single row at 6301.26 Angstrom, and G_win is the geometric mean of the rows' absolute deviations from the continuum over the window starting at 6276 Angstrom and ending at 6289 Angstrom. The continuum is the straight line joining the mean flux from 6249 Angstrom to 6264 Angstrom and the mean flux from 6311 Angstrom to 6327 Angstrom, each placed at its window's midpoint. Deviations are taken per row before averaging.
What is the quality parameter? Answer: 0.95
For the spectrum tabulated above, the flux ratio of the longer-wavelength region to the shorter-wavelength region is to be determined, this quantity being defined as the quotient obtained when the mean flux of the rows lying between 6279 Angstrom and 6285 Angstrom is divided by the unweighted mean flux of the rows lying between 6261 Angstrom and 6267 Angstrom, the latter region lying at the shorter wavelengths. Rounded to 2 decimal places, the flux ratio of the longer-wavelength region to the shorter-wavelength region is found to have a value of 0.99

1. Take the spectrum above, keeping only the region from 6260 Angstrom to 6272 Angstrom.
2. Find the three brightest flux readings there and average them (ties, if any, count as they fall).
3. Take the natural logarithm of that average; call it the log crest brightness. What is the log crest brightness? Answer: 3.28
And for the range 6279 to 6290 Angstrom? 3.27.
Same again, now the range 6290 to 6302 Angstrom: 3.29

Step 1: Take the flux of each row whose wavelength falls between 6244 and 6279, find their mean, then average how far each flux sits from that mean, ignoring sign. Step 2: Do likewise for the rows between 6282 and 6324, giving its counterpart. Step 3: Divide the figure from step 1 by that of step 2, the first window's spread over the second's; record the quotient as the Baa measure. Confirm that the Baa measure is 1.1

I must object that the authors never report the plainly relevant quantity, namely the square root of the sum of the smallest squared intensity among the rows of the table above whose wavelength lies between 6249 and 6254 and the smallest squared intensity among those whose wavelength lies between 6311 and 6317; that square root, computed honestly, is 35.8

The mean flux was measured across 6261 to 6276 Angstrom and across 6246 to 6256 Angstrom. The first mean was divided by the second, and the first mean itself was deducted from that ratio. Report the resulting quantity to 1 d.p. -25.2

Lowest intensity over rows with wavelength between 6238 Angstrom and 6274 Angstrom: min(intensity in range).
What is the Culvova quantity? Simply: 25.17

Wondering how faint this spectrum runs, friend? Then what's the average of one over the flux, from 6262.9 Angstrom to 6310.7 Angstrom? 0.0384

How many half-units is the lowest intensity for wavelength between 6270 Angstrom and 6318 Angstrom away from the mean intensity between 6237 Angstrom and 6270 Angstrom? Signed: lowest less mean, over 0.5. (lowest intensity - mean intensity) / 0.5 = -1.64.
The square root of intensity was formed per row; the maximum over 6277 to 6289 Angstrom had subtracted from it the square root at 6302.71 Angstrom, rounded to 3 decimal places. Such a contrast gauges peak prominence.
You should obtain 0.143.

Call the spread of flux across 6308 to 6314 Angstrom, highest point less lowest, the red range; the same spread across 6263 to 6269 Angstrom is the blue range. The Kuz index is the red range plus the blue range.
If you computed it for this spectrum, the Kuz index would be 2.5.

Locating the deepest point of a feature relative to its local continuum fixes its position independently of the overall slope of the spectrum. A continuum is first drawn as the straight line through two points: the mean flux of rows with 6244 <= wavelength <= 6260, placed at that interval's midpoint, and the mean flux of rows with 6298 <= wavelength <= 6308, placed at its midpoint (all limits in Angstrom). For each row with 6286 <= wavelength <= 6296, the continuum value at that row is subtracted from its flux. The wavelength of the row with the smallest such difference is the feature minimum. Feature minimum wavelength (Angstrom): 6291.11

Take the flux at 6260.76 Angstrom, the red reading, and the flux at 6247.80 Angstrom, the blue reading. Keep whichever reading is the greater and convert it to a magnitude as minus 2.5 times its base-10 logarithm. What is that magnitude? -3.53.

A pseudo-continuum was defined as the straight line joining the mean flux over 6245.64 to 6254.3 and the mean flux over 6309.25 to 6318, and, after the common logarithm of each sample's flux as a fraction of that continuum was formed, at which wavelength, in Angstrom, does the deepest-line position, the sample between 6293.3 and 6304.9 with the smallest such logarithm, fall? 6302.71 Angstrom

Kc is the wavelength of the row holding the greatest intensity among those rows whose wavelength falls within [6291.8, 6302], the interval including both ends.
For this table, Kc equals 6295.46 Angstrom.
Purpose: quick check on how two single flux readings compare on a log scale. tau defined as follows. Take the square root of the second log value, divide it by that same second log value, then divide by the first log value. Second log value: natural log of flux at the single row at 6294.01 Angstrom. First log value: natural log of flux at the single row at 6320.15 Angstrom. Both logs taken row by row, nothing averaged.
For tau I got 0.1698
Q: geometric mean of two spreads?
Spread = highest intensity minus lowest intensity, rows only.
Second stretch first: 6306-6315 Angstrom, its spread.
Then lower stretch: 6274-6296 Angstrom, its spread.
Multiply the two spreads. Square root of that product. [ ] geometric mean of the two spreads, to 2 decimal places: 1.35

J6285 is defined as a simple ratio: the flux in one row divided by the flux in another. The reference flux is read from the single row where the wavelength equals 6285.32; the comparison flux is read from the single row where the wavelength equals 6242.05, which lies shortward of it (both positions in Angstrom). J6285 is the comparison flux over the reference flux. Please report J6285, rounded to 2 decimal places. 1.00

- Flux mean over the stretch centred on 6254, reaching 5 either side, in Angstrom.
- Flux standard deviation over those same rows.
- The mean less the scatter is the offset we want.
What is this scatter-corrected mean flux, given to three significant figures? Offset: 25.4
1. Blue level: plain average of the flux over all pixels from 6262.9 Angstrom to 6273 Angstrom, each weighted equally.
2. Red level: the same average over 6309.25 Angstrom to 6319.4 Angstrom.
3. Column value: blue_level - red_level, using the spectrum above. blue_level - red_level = 0.3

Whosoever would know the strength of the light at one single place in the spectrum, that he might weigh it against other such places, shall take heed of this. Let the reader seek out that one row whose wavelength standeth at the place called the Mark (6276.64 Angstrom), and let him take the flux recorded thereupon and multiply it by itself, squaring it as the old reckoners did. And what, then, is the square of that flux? 706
